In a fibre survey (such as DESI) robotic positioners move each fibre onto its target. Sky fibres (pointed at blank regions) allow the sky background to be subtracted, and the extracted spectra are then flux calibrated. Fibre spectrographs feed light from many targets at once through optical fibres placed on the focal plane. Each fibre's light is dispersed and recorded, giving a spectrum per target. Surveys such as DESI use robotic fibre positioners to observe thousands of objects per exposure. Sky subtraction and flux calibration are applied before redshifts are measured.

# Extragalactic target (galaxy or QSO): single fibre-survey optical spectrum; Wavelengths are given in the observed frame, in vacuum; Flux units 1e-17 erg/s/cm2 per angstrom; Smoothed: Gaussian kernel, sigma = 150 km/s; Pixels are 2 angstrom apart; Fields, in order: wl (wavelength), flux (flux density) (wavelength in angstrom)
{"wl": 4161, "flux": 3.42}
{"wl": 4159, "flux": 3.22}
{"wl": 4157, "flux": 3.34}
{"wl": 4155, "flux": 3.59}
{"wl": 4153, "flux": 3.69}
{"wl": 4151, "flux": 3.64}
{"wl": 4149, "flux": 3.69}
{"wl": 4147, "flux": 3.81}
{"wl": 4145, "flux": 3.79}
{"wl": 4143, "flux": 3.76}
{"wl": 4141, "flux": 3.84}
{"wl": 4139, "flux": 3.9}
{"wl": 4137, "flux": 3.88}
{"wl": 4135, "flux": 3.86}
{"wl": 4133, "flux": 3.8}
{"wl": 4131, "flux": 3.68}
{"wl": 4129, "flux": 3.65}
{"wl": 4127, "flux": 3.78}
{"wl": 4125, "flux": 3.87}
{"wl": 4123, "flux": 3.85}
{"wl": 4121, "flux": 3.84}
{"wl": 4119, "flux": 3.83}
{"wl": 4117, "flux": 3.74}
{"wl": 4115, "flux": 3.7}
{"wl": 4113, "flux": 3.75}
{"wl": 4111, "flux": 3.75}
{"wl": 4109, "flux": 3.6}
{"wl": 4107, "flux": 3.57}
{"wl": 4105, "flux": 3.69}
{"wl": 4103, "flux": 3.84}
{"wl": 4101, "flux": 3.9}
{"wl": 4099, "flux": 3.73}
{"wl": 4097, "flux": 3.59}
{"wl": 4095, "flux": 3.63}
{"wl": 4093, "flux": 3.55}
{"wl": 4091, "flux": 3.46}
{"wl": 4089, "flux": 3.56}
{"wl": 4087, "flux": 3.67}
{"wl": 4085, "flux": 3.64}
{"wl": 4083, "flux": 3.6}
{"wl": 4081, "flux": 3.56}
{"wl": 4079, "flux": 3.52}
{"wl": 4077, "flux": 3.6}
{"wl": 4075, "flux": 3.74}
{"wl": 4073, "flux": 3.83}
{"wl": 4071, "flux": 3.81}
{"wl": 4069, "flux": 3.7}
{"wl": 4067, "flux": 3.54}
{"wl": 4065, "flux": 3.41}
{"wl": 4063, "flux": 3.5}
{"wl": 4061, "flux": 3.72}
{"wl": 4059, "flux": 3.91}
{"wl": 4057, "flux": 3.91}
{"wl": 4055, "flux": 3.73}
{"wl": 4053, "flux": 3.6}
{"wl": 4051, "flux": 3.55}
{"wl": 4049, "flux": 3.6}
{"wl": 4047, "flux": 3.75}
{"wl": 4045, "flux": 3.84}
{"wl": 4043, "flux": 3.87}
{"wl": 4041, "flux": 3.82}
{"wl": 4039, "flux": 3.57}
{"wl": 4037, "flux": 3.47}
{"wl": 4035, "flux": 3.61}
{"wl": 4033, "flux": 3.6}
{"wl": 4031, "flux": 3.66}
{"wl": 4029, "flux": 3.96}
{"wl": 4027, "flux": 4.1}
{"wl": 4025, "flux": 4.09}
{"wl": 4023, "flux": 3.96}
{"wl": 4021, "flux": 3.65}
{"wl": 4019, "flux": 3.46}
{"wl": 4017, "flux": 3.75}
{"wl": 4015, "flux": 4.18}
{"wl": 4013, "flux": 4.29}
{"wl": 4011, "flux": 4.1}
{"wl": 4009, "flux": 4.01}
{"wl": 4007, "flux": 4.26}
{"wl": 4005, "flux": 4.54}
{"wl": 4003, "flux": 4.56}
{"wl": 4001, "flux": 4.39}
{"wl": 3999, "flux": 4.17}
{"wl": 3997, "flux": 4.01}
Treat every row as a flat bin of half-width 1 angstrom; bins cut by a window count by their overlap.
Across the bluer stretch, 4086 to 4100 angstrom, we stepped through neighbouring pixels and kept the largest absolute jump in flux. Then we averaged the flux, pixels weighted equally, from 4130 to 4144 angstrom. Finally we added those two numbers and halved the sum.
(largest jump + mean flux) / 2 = 1.98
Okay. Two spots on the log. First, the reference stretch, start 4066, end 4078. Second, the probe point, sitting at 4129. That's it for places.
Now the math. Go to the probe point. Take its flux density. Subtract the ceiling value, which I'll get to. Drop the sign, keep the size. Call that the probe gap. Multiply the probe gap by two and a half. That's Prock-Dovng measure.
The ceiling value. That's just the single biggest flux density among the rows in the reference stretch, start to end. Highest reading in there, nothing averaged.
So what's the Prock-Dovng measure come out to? 0.45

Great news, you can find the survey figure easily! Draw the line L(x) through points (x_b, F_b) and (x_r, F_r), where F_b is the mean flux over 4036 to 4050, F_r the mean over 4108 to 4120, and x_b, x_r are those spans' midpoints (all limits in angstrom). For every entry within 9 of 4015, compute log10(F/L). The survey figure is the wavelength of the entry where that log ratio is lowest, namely 4019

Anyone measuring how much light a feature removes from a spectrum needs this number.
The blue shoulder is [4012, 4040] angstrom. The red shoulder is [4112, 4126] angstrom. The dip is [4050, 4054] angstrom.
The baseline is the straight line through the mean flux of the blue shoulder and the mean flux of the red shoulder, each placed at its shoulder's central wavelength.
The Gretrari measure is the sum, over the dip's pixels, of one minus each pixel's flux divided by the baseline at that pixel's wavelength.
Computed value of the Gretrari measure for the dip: 0.12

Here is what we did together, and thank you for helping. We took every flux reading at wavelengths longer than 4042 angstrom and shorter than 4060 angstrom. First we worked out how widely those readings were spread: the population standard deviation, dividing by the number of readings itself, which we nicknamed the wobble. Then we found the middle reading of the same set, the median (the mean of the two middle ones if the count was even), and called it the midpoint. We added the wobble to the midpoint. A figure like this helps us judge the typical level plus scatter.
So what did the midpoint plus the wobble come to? 3.88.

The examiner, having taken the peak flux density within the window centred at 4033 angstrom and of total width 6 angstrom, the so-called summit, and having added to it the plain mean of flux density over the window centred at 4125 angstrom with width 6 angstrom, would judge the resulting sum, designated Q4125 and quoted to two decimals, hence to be 7.49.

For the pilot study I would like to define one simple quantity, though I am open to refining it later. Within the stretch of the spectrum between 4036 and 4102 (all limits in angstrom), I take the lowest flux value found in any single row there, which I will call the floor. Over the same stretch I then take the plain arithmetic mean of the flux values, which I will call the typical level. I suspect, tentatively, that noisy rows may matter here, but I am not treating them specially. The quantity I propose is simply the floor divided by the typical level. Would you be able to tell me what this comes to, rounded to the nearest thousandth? 0.931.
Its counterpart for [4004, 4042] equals 0.887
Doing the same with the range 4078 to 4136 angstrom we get 0.936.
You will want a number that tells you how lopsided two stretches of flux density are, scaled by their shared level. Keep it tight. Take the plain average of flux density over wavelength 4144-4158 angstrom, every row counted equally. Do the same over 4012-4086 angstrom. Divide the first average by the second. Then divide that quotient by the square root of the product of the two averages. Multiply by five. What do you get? 1.32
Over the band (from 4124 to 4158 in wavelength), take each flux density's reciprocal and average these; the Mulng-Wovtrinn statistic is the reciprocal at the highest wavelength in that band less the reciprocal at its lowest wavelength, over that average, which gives 0.15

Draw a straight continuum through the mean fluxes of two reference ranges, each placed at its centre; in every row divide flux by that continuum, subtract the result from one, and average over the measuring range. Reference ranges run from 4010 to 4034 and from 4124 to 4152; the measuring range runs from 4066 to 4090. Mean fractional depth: 0.05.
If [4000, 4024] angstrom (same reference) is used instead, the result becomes -0.05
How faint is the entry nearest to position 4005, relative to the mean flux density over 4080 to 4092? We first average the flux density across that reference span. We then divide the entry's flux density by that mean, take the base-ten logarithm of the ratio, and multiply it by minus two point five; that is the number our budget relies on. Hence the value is -0.257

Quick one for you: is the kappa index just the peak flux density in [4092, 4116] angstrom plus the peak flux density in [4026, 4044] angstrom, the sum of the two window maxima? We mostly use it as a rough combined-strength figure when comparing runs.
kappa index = 8.00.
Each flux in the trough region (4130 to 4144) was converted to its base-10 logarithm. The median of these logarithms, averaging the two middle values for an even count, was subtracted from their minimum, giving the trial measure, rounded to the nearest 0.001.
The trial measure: -0.018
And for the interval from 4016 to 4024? -0.029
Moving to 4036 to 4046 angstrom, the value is -0.042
